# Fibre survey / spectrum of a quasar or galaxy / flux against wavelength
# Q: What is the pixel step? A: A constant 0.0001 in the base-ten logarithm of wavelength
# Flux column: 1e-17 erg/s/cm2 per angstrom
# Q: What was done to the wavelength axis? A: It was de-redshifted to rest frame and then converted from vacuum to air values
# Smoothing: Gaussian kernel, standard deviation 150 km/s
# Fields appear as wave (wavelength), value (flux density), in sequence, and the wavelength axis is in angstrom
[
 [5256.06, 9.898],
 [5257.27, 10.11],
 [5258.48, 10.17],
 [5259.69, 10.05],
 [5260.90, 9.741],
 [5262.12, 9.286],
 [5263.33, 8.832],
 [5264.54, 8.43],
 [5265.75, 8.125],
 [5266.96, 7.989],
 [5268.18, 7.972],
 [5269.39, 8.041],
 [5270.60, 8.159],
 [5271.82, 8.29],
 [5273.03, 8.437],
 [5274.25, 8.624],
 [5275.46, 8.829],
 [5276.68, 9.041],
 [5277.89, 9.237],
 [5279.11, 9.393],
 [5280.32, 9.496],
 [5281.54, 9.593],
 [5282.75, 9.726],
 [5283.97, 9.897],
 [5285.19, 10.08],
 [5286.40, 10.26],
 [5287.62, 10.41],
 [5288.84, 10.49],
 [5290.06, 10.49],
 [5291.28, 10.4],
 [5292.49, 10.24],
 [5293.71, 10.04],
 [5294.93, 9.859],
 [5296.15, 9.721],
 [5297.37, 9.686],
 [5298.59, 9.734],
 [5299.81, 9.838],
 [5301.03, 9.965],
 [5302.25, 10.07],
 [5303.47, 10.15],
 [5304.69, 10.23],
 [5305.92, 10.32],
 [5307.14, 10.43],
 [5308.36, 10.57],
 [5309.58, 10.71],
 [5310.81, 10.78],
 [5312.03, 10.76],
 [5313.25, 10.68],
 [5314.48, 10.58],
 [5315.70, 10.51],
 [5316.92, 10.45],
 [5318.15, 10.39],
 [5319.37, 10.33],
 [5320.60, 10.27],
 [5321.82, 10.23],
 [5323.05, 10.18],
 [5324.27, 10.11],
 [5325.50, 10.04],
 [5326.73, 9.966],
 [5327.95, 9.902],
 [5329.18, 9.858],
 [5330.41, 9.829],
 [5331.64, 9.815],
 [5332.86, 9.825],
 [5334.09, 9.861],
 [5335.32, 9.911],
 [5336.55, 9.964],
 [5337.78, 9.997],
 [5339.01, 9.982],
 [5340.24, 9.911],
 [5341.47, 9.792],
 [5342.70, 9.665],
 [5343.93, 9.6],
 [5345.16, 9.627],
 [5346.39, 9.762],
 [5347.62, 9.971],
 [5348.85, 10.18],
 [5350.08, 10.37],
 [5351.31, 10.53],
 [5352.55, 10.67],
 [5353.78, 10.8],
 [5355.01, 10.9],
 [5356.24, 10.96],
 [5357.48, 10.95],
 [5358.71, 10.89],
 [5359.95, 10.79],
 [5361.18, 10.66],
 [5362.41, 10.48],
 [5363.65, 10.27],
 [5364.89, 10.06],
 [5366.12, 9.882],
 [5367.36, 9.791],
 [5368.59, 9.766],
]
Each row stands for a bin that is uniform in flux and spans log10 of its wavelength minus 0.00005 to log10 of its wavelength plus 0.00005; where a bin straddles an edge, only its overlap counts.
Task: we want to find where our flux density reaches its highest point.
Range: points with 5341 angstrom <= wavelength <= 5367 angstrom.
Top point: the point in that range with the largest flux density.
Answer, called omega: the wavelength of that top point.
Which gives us 5356.24 angstrom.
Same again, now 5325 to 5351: 5350.08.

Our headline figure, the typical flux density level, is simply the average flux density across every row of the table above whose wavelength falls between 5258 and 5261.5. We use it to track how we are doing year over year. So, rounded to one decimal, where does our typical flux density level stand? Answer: 10.0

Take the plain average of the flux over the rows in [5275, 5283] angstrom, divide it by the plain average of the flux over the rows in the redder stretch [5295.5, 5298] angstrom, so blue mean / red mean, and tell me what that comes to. 0.96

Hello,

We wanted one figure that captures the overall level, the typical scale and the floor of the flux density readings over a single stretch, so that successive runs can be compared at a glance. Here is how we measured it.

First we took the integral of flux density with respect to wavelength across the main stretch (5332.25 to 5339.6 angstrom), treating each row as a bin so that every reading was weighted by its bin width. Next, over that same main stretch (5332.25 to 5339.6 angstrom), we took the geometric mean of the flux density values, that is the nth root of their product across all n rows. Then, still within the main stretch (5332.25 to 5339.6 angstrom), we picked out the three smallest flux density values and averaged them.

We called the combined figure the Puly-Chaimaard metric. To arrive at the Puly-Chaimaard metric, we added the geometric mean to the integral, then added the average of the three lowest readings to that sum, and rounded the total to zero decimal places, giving 93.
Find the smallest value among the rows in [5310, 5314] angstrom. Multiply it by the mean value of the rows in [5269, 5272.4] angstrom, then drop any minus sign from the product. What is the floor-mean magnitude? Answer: 87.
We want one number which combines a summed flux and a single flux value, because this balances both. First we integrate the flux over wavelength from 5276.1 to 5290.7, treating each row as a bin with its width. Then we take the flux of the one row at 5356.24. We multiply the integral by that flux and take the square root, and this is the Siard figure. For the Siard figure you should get 39.7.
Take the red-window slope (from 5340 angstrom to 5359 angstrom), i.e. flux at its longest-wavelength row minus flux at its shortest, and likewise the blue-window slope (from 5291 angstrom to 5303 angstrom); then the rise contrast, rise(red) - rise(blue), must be 1.3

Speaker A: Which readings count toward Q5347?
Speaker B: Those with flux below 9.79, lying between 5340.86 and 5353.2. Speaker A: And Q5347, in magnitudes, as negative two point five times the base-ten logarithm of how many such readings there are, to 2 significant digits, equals -1.5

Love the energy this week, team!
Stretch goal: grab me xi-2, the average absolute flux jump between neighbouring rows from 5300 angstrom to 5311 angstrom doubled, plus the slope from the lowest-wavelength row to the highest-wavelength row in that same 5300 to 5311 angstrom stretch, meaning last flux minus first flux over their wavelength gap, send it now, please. 0.29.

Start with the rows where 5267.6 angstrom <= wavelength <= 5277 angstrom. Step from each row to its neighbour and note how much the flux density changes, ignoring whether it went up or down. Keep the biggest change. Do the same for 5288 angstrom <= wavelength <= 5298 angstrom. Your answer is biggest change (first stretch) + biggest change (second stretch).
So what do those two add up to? 0.41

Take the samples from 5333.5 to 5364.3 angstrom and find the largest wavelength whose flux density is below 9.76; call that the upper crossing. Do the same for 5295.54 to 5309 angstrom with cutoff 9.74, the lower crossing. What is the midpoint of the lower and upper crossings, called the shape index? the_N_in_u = 5321.9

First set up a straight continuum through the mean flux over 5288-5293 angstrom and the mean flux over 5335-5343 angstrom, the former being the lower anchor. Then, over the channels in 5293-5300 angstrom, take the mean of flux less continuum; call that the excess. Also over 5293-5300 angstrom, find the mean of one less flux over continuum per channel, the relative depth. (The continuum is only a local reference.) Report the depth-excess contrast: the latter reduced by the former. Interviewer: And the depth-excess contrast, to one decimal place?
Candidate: 0.6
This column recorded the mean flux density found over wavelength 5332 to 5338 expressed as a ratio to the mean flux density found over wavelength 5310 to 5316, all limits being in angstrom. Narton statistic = 0.93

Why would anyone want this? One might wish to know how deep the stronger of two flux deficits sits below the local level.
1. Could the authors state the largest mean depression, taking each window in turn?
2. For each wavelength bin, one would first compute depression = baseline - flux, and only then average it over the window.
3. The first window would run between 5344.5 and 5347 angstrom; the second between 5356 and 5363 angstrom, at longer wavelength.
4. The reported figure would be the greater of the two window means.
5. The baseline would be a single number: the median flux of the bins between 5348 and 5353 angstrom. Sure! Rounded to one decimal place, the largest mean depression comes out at 0.8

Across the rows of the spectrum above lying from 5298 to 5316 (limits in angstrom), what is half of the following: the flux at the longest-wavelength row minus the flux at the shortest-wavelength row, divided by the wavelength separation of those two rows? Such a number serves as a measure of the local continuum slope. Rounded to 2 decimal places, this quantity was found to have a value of 0.02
